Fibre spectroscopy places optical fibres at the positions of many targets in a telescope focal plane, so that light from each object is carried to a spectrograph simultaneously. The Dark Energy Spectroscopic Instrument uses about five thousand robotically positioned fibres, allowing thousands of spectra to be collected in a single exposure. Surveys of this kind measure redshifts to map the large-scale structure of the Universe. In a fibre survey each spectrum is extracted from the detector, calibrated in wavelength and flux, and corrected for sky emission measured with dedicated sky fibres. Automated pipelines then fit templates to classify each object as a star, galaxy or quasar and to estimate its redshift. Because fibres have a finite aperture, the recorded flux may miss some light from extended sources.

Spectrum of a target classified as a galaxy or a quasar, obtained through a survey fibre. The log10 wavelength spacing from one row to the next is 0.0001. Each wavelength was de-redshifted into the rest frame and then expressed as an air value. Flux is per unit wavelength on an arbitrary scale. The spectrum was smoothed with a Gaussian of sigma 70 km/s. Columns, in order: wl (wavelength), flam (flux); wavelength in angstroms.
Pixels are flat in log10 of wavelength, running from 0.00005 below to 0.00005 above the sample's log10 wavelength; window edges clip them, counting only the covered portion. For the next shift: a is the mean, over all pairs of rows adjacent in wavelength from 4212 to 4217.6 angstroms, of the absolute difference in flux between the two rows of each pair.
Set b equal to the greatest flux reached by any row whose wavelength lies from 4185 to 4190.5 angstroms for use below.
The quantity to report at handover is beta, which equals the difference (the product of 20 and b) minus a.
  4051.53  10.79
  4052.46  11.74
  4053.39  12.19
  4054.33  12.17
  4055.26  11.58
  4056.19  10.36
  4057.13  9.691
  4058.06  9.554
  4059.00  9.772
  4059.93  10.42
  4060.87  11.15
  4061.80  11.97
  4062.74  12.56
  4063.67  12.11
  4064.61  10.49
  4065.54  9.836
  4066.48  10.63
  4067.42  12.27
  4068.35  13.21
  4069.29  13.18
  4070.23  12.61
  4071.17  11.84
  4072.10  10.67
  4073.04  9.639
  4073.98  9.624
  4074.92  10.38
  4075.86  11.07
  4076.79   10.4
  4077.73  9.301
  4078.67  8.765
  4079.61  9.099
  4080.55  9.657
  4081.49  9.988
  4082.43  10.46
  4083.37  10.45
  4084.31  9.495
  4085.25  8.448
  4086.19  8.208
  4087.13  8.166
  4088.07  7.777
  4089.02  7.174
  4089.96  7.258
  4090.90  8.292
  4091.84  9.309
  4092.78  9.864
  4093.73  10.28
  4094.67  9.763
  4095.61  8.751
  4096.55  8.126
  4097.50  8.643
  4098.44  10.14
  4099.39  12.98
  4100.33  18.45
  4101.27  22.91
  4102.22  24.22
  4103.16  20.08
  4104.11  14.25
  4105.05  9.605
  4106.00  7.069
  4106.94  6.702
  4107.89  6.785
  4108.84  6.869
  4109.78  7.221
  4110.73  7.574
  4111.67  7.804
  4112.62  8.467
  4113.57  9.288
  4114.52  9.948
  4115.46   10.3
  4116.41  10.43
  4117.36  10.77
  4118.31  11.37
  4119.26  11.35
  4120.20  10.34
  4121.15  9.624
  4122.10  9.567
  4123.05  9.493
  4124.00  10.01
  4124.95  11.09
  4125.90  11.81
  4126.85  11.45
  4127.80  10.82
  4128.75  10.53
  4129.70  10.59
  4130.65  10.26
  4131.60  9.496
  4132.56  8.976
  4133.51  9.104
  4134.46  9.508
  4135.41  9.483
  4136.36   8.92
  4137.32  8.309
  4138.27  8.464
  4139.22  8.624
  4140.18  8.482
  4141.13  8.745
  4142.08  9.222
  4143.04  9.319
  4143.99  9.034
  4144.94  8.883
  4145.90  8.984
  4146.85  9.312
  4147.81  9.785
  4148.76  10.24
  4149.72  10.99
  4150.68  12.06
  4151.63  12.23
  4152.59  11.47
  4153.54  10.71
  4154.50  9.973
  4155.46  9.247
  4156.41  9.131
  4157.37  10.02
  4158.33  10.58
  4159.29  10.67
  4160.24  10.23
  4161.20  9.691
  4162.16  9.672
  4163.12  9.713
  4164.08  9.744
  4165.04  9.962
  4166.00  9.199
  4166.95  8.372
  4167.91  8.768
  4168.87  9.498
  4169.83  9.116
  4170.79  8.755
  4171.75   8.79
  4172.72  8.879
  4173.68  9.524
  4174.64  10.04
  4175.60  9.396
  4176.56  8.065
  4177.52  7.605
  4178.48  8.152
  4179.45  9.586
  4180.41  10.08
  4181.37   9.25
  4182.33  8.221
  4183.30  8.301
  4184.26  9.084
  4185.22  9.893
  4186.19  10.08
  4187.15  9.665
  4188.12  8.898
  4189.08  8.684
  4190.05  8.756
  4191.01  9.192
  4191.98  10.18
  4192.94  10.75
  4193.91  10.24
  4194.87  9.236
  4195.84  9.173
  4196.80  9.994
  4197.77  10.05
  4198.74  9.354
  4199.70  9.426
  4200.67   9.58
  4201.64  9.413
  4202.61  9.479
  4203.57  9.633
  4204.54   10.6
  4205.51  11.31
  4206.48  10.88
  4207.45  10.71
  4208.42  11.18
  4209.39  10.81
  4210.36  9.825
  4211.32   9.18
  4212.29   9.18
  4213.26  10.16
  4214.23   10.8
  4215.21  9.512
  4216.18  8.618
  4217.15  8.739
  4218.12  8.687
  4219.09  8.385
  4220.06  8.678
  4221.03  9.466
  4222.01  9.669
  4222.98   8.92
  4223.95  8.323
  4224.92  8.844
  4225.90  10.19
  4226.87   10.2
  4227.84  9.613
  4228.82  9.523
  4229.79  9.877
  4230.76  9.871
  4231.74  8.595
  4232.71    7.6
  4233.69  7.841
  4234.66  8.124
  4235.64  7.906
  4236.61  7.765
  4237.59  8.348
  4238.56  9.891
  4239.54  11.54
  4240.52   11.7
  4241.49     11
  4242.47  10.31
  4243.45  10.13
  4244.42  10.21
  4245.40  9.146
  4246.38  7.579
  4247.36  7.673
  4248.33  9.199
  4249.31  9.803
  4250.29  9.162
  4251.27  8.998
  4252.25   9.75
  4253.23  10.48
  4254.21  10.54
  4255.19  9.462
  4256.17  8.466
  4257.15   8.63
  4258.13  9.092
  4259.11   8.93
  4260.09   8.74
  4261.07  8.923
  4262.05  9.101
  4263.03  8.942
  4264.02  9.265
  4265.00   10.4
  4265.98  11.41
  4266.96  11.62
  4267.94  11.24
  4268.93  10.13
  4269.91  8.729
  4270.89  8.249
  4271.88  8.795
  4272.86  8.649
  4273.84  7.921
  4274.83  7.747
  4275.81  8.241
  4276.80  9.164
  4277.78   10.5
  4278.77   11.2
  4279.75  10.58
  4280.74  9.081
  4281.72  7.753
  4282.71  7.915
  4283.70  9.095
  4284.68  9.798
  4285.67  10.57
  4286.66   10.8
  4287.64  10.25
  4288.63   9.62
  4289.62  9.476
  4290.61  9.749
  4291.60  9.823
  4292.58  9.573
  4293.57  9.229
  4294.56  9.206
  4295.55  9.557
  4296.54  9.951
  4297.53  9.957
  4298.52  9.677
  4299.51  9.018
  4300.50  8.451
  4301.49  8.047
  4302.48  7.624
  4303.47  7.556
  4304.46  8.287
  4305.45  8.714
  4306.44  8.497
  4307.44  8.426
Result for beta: 201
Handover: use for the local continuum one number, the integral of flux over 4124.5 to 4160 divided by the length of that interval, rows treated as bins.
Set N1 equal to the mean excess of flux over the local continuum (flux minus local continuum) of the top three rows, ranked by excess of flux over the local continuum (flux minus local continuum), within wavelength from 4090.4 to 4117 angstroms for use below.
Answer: 12.5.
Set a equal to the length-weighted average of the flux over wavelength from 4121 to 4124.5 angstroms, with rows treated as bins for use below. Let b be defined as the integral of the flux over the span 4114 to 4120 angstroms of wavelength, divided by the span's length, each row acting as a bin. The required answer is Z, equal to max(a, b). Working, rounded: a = 9.7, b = 10.7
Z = 10.7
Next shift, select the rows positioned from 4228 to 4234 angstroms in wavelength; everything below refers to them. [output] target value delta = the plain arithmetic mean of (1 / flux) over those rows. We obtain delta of 0.114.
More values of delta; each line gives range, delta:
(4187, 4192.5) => 0.109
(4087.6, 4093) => 0.123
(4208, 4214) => 0.100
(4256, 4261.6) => 0.114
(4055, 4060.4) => 0.098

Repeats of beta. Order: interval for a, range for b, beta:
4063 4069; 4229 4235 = 196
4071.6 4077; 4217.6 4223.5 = 193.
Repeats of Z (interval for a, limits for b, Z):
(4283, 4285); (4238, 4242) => 11.0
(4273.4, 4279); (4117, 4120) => 11.1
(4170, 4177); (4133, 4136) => 9.4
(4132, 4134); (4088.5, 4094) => 9.0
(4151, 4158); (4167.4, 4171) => 10.4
